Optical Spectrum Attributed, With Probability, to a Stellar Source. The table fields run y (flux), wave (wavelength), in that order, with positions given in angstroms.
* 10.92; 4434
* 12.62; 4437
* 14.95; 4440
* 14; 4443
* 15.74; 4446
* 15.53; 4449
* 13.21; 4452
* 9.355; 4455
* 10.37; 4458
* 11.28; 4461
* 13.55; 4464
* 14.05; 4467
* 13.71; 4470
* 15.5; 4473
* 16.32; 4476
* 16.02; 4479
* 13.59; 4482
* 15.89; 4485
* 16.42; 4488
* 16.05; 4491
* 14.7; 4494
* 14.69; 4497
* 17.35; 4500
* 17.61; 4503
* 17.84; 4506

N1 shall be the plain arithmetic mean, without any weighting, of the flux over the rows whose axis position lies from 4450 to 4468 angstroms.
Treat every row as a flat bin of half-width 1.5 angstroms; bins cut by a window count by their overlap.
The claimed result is 12.0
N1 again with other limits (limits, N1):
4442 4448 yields 14.9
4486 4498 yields 15.5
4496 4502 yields 16.0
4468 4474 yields 14.6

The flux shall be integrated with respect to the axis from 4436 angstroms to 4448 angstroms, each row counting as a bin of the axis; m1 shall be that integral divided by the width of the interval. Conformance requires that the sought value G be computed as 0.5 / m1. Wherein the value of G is 0.0346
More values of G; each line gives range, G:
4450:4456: 0.0424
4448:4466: 0.0411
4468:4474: 0.0345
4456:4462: 0.0469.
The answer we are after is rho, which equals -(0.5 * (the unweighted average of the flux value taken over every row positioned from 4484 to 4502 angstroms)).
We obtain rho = -7.9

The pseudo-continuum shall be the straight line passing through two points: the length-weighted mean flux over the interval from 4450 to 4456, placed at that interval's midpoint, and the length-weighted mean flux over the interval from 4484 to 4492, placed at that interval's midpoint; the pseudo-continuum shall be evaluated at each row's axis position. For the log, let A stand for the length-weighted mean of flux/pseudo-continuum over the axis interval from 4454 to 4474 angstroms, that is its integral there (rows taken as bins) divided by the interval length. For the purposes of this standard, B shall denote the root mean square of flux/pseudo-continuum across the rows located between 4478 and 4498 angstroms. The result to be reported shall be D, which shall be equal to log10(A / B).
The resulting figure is 0.00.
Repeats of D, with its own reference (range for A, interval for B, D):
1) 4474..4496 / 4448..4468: -0.02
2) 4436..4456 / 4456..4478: 0.10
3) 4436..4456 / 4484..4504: 0.12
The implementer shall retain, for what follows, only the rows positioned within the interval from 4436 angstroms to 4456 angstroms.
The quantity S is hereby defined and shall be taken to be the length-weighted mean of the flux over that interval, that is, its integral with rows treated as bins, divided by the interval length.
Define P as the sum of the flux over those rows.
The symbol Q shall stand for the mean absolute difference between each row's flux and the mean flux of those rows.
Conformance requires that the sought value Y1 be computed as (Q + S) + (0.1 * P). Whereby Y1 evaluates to 24.9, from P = 95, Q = 1.6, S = 13.8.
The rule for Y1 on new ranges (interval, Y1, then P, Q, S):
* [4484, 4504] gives 28.2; 113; 0.9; 16.1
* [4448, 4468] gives 22.9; 87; 1.8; 12.4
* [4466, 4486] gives 26.6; 105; 1.1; 15.0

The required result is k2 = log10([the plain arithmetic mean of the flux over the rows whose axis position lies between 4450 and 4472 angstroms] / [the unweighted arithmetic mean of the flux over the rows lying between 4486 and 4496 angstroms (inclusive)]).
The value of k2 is -0.110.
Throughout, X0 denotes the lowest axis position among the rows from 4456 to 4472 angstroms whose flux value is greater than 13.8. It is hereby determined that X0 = 4467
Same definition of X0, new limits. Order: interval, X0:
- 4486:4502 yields 4488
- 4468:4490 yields 4473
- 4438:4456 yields 4440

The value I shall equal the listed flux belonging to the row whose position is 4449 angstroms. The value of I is 15.53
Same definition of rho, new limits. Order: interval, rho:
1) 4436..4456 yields -6.8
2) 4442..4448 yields -7.4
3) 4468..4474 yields -7.3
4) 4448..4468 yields -6.2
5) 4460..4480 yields -7.2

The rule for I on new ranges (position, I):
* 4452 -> 13.21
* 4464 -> 13.55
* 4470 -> 13.71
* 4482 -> 13.59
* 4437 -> 12.62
